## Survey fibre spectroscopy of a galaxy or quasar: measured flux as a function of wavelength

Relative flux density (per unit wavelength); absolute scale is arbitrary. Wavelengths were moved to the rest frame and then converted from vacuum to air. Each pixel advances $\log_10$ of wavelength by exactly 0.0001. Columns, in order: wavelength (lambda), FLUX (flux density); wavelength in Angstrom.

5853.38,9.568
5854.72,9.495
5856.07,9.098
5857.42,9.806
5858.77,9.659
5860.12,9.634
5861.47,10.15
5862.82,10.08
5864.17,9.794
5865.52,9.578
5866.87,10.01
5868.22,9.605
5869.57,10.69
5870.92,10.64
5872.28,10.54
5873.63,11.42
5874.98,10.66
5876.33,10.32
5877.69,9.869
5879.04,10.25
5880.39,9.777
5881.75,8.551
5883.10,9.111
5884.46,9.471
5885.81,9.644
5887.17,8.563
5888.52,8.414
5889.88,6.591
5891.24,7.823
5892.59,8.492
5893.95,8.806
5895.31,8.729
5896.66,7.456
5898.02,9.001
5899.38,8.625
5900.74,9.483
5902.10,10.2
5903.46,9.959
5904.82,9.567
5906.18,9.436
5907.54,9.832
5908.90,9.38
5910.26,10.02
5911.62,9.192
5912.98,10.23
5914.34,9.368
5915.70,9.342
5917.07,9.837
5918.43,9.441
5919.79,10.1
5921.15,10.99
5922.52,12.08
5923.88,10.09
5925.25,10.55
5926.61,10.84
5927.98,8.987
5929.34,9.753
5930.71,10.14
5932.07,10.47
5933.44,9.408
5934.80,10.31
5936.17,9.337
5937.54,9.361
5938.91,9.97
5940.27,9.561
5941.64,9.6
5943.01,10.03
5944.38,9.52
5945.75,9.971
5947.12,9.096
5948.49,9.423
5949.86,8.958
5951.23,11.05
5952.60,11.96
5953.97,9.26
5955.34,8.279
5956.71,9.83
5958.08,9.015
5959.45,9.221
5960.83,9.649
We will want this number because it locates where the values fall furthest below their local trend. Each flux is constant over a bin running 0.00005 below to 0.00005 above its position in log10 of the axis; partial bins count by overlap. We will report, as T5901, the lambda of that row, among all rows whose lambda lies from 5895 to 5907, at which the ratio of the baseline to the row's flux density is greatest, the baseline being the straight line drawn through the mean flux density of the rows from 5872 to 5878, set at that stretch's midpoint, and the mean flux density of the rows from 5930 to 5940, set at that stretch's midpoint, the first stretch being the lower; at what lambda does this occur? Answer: 5896.66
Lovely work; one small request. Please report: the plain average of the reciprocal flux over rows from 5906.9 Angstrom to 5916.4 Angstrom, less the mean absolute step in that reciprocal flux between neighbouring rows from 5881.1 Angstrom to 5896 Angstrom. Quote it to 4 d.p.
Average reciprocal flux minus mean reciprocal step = 0.0940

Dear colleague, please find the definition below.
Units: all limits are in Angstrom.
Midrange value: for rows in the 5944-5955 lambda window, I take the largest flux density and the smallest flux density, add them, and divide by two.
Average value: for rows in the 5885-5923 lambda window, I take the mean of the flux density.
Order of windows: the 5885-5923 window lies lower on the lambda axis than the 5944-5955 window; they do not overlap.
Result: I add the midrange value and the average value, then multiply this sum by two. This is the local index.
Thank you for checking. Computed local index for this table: 39.5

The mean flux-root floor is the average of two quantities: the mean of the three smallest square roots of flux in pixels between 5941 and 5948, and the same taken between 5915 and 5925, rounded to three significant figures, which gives 3.08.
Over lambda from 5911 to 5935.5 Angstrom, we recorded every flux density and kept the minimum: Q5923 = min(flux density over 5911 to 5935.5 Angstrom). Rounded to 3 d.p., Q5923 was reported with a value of 8.987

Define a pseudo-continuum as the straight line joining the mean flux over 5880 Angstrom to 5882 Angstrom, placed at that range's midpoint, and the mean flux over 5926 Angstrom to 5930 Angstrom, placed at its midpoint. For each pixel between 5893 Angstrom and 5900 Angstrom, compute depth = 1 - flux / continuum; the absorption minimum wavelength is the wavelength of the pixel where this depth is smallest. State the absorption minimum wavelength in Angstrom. 5898.02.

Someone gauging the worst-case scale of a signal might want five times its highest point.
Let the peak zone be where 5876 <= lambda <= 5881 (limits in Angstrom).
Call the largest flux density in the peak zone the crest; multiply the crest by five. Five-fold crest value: 52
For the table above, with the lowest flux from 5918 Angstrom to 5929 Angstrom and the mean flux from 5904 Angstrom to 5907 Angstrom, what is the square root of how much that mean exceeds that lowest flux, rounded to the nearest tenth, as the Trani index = 0.7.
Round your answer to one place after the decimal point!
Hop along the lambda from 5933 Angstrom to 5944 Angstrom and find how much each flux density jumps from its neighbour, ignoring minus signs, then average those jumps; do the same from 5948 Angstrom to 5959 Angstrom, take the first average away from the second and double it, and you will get 1.8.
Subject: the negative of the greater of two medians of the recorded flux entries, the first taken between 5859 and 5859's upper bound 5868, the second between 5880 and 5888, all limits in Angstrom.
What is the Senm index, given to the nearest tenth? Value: -9.9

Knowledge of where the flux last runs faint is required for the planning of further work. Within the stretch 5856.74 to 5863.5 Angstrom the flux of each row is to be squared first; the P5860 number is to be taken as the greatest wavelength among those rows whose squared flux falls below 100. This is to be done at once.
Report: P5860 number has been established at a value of 5860.12 Angstrom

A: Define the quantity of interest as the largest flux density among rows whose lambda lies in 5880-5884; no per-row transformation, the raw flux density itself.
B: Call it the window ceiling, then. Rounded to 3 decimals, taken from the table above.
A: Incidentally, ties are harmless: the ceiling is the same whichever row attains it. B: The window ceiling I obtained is 9.777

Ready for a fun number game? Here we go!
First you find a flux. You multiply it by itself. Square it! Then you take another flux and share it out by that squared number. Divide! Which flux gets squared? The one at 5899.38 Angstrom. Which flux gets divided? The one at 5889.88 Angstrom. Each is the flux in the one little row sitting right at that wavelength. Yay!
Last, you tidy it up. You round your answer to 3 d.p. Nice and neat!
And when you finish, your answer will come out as 0.089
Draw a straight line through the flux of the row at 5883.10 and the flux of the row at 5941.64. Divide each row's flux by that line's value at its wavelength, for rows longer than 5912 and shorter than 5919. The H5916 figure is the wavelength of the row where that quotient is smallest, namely 5915.70 Angstrom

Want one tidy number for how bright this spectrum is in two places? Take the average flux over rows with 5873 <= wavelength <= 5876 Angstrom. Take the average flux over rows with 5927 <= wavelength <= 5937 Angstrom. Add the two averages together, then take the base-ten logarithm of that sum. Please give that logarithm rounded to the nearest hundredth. 1.32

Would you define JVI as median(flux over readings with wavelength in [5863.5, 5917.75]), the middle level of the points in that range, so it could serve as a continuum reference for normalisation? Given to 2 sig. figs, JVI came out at 9.6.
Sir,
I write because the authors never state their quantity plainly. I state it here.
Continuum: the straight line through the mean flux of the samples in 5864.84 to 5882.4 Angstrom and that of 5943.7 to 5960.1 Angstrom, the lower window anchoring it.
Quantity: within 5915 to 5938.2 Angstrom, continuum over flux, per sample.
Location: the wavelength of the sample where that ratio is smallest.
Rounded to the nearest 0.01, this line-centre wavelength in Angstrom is 5922.52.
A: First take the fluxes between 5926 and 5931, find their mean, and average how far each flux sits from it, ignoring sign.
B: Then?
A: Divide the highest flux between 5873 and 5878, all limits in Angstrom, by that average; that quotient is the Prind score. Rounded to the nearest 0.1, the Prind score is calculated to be 20.4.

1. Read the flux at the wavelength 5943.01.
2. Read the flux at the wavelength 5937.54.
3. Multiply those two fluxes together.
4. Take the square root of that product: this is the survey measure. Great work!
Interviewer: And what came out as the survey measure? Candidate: 9.7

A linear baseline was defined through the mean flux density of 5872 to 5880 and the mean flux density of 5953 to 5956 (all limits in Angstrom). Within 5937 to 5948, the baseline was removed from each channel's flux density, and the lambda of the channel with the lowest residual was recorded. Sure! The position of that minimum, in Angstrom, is 5947.12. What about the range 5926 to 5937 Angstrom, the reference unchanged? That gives 5927.98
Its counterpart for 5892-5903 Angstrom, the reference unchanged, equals 5896.66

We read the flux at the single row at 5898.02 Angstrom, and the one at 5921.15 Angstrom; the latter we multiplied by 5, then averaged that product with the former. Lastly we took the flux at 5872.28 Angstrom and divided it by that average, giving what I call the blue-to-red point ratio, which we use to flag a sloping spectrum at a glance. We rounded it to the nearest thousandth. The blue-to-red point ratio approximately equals 0.330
